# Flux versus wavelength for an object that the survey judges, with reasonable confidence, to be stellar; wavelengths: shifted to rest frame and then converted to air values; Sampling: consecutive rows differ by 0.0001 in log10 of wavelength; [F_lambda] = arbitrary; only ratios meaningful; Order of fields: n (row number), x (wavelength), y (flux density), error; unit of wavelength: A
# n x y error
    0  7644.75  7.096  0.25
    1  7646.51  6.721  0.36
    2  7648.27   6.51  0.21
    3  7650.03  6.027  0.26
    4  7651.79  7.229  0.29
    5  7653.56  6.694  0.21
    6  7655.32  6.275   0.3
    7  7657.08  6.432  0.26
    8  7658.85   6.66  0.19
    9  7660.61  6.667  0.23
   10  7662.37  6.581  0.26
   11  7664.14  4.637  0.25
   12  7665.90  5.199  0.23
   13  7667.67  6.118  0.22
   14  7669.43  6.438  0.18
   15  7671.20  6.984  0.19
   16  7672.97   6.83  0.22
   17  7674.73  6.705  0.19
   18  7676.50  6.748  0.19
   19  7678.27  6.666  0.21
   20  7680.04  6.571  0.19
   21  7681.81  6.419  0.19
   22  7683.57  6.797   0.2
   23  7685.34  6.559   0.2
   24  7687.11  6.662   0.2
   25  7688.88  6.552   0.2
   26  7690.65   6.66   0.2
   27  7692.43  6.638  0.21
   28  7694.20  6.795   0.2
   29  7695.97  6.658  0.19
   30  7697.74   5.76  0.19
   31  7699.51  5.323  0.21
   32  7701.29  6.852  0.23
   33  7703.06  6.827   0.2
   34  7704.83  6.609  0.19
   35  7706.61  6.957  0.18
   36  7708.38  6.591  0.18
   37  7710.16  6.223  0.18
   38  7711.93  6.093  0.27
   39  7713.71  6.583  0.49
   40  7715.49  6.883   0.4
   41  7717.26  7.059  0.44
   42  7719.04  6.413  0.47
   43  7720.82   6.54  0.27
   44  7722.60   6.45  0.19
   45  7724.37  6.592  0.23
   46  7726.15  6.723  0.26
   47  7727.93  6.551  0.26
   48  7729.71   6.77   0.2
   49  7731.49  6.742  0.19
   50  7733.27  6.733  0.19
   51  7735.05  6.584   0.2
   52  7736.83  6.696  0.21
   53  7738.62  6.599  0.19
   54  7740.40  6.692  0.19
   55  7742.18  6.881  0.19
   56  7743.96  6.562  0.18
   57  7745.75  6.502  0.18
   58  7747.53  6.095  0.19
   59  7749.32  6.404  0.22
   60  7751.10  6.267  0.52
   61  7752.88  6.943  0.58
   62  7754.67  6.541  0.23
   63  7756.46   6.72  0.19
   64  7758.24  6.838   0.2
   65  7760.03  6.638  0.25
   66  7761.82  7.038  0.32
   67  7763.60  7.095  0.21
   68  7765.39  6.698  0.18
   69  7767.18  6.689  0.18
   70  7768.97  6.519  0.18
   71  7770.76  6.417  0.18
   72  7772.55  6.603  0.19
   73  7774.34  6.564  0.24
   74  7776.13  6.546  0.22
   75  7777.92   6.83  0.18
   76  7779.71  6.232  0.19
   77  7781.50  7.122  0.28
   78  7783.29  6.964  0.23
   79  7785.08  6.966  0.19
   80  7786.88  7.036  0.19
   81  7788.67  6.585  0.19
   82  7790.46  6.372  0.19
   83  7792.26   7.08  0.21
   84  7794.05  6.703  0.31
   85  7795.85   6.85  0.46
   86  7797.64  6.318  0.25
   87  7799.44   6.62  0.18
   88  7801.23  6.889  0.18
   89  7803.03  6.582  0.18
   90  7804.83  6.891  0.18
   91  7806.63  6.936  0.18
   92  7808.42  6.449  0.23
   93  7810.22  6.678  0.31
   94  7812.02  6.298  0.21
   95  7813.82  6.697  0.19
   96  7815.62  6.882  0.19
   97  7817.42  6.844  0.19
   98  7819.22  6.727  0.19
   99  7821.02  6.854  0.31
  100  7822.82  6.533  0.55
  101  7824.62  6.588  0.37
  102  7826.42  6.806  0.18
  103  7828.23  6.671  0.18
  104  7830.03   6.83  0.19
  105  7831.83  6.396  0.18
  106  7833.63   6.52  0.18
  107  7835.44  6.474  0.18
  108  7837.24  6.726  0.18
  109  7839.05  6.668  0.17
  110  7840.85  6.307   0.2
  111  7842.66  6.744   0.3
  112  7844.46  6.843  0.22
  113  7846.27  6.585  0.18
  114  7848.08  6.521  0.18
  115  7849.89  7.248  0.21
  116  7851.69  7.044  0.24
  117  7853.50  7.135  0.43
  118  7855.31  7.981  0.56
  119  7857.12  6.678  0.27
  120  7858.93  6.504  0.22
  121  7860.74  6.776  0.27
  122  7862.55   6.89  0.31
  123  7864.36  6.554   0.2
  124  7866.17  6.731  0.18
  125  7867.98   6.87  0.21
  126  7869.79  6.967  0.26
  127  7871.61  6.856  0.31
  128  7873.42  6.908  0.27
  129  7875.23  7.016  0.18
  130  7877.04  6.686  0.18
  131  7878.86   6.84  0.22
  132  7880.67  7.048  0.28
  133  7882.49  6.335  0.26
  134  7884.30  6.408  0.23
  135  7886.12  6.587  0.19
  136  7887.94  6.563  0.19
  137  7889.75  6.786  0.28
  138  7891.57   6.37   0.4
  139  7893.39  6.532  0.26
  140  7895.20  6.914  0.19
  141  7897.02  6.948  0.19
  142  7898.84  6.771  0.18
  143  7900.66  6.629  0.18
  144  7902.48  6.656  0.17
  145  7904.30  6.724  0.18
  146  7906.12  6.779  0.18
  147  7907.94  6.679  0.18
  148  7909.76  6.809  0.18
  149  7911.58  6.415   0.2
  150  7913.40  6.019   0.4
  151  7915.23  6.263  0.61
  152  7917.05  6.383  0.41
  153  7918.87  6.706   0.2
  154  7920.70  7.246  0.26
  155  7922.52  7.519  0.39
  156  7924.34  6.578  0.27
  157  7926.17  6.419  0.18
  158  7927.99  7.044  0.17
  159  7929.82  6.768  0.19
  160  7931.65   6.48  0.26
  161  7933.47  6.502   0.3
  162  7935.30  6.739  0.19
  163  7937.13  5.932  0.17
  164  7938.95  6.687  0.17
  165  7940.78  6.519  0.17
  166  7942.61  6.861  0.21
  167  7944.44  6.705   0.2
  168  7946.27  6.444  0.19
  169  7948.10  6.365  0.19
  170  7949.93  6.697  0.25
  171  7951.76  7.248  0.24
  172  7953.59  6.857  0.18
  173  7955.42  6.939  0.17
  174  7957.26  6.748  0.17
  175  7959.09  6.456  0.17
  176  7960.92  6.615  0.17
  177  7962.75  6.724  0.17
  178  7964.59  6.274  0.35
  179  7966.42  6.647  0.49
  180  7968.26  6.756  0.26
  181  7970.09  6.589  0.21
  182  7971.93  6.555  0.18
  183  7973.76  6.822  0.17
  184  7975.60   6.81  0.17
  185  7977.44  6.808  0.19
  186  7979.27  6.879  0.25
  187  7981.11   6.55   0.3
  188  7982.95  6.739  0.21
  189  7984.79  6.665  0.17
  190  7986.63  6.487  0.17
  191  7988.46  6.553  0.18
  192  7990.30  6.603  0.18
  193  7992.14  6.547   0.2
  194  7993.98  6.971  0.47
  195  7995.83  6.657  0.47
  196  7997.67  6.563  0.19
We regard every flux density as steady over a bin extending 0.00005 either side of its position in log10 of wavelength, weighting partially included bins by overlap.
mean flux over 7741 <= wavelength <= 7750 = 6.49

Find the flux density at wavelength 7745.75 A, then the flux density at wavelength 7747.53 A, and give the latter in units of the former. 0.94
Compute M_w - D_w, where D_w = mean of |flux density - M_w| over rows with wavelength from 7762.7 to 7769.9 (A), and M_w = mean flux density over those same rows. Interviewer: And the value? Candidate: 6.58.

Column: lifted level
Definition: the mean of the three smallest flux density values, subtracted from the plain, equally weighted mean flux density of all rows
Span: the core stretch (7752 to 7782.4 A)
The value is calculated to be 0.32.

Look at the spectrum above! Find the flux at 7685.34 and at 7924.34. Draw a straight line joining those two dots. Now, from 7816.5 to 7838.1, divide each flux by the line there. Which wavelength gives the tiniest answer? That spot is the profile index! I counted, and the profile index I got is 7831.83 A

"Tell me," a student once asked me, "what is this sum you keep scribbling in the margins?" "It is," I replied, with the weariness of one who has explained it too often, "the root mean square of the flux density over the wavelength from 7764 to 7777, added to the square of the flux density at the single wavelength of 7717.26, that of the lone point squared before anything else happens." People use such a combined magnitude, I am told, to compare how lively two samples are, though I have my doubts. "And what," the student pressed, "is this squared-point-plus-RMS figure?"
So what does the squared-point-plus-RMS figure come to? 56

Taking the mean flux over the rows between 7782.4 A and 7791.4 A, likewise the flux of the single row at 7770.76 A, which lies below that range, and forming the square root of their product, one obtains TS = 6.60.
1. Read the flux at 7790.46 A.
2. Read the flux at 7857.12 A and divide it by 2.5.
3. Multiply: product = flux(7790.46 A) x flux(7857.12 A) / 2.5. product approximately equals 17.02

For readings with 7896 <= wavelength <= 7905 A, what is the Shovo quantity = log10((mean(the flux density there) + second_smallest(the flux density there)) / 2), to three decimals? 0.826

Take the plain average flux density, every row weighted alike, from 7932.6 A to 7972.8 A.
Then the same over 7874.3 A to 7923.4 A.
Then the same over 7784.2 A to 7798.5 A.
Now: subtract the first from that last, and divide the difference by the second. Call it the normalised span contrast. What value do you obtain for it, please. 0.016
